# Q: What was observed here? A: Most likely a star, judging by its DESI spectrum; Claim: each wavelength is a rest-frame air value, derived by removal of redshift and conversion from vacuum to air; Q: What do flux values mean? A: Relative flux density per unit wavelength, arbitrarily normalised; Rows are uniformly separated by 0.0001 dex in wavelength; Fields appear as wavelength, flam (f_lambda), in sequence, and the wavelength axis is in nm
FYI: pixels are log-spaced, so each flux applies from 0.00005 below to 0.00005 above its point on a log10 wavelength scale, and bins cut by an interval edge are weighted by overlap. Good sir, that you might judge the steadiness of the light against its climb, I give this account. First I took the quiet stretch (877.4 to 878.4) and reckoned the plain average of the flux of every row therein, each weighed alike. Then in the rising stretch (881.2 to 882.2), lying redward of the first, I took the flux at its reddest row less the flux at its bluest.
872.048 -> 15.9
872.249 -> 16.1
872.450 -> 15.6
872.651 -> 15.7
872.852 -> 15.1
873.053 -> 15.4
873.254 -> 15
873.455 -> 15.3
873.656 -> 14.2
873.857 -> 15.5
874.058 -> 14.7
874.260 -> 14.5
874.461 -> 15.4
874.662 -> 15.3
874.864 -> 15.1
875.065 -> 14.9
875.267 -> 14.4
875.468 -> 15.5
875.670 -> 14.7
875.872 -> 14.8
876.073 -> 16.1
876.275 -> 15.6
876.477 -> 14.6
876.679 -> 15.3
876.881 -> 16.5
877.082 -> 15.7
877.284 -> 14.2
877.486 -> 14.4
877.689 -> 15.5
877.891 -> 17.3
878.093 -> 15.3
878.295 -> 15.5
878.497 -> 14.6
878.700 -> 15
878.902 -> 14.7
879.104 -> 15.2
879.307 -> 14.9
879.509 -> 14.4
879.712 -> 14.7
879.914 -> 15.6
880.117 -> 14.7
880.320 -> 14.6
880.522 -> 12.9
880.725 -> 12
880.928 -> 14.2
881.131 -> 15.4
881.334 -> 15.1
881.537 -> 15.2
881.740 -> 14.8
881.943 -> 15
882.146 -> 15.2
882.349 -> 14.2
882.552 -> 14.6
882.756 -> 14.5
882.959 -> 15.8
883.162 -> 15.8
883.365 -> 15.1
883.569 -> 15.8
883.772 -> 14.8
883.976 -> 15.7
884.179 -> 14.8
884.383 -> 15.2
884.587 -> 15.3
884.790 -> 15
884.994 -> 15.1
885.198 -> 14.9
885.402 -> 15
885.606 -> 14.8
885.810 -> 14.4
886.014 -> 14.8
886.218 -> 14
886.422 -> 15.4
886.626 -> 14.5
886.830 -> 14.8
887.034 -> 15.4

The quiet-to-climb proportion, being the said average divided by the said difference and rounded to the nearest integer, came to 156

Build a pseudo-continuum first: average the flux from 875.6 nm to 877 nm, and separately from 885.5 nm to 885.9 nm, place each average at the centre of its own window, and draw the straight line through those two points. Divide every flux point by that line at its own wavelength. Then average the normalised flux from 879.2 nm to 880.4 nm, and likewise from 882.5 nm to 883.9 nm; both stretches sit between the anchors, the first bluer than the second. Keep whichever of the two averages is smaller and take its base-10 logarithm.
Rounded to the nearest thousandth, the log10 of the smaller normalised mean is -0.008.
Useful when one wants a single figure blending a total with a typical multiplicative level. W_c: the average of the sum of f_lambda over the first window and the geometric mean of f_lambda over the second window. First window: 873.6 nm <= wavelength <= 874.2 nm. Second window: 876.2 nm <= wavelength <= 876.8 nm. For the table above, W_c 29.8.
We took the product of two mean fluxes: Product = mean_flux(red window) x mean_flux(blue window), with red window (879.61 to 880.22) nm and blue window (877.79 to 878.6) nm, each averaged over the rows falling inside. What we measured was 235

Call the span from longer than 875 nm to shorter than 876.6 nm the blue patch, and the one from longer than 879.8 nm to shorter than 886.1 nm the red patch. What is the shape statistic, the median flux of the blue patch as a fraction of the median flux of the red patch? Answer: 0.990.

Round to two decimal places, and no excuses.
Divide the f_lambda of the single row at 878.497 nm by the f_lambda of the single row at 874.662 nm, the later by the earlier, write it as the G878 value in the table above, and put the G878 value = 0.95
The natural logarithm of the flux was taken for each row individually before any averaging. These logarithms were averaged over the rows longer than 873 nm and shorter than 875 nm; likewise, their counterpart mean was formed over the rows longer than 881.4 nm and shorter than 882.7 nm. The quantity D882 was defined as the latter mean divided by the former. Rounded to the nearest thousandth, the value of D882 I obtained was 0.995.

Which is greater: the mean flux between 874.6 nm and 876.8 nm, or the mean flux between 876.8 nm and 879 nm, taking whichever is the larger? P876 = 15.3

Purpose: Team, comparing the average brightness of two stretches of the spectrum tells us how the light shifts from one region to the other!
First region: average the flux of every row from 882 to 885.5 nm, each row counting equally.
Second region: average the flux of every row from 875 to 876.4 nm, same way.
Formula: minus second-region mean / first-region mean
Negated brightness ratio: -1.00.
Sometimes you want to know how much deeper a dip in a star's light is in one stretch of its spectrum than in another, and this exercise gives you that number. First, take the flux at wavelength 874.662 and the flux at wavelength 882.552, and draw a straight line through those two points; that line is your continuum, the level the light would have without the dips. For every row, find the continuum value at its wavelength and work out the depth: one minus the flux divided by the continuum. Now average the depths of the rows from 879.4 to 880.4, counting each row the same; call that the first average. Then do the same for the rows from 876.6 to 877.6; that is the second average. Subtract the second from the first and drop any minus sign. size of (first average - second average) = 0.011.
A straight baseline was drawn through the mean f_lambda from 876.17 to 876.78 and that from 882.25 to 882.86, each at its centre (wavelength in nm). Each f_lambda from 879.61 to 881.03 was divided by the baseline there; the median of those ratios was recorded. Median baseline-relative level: 0.99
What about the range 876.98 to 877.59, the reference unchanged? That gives 0.96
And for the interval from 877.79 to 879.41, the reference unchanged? 1.01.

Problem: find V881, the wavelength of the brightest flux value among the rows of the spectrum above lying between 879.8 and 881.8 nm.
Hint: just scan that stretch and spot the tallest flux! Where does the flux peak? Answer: 879.914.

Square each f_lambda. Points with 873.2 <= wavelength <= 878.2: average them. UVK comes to 231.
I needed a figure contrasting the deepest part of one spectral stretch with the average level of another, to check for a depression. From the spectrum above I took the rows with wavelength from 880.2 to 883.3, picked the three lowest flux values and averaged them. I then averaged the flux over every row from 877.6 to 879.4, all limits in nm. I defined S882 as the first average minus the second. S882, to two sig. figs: -2.3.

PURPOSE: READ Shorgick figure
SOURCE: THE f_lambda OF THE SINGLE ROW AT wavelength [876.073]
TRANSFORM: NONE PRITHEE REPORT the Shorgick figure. 16.1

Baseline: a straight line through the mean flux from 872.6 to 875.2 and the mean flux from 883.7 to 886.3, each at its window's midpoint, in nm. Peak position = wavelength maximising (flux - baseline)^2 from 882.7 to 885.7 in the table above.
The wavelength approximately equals 883.569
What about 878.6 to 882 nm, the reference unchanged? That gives 880.725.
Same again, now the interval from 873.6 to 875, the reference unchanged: 873.656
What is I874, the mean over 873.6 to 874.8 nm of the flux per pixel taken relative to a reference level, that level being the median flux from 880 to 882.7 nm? 1.02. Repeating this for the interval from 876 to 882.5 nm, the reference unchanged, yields 1.02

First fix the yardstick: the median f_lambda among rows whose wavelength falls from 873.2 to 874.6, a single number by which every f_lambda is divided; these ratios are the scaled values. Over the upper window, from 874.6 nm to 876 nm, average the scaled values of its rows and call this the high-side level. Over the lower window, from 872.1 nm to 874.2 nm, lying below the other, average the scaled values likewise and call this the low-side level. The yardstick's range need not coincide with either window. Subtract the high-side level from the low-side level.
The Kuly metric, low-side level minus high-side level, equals 0.02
